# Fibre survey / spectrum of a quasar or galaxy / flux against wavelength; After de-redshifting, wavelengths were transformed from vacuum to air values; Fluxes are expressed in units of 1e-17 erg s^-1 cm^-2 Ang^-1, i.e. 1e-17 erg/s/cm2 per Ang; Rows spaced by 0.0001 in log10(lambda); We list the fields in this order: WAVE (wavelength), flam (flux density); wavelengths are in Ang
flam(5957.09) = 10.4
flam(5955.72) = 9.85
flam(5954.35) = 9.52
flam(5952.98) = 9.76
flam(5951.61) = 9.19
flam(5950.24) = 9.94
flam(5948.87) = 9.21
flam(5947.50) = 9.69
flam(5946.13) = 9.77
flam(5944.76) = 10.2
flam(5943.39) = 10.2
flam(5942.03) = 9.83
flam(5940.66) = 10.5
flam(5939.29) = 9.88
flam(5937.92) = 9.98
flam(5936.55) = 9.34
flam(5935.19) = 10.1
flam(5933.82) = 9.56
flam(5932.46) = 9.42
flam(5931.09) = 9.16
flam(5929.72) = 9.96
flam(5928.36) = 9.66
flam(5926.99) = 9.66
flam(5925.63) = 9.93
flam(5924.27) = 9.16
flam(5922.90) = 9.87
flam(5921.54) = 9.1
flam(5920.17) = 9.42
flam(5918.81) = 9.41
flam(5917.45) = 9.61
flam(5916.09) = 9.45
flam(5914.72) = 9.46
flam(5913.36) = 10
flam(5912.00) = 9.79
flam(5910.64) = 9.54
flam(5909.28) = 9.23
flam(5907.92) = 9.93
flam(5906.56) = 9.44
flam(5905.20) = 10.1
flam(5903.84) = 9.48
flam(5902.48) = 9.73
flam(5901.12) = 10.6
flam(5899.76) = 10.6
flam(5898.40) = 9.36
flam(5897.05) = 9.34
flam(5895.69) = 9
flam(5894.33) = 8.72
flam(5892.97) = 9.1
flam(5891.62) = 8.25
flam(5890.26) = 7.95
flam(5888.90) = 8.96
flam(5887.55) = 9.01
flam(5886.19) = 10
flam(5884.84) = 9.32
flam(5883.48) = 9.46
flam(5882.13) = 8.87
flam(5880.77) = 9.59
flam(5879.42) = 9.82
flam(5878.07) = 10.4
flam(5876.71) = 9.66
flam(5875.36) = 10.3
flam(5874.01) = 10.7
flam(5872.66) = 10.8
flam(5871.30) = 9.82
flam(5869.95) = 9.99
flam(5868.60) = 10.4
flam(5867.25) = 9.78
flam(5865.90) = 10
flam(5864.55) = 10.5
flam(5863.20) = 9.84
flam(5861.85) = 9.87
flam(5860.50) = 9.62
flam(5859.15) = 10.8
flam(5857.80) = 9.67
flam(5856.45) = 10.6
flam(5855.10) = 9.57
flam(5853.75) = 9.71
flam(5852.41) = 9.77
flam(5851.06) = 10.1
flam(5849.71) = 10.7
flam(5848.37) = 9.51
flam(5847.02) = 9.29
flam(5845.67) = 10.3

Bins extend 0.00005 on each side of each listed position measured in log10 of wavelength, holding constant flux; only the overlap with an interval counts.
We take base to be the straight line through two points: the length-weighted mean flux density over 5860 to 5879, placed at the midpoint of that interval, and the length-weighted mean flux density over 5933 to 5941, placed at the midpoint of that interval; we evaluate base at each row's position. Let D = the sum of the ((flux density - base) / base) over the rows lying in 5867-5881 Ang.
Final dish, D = 0.01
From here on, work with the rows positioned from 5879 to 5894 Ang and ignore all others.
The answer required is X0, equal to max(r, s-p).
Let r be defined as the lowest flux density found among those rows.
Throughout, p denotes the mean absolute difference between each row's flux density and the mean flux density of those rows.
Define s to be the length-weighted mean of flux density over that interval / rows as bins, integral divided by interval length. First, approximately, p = 0.47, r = 7.95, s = 9.1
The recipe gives 8.63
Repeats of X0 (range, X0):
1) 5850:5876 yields 9.74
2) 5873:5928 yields 9.11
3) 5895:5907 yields 9.28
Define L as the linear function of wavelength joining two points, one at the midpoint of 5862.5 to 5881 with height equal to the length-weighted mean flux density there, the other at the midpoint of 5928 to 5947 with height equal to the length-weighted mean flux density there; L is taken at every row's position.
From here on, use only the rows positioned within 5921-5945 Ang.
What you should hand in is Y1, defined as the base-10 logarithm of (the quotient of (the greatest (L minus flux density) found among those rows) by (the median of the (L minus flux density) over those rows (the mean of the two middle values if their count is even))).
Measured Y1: 2.77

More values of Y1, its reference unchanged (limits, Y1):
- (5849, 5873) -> 0.44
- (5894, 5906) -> 0.41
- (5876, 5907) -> 0.53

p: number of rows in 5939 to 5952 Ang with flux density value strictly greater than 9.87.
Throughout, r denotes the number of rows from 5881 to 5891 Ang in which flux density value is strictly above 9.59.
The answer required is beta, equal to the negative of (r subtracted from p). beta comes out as -4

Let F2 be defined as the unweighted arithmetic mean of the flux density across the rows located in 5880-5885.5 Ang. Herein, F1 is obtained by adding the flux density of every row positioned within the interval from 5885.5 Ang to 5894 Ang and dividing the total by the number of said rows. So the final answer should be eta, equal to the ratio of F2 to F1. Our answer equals 1.05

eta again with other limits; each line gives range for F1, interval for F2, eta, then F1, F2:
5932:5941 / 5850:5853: 1.01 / 9.8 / 9.9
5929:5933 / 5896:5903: 1.04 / 9.5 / 9.9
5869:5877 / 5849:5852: 1.02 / 10.2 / 10.4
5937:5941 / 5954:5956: 0.96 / 10.1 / 9.7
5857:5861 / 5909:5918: 0.96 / 10.0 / 9.6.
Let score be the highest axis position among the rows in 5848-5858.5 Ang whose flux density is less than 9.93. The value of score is 5857.80 Ang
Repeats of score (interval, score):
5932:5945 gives 5942.03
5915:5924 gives 5922.90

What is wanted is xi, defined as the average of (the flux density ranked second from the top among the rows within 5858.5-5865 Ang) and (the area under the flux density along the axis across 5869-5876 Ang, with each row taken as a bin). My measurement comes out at 41.4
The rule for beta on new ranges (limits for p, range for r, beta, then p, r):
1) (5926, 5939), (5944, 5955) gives 2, 3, 5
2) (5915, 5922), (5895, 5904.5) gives 3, 0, 3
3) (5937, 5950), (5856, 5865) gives 2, 5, 7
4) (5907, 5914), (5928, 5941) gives 4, 2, 6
